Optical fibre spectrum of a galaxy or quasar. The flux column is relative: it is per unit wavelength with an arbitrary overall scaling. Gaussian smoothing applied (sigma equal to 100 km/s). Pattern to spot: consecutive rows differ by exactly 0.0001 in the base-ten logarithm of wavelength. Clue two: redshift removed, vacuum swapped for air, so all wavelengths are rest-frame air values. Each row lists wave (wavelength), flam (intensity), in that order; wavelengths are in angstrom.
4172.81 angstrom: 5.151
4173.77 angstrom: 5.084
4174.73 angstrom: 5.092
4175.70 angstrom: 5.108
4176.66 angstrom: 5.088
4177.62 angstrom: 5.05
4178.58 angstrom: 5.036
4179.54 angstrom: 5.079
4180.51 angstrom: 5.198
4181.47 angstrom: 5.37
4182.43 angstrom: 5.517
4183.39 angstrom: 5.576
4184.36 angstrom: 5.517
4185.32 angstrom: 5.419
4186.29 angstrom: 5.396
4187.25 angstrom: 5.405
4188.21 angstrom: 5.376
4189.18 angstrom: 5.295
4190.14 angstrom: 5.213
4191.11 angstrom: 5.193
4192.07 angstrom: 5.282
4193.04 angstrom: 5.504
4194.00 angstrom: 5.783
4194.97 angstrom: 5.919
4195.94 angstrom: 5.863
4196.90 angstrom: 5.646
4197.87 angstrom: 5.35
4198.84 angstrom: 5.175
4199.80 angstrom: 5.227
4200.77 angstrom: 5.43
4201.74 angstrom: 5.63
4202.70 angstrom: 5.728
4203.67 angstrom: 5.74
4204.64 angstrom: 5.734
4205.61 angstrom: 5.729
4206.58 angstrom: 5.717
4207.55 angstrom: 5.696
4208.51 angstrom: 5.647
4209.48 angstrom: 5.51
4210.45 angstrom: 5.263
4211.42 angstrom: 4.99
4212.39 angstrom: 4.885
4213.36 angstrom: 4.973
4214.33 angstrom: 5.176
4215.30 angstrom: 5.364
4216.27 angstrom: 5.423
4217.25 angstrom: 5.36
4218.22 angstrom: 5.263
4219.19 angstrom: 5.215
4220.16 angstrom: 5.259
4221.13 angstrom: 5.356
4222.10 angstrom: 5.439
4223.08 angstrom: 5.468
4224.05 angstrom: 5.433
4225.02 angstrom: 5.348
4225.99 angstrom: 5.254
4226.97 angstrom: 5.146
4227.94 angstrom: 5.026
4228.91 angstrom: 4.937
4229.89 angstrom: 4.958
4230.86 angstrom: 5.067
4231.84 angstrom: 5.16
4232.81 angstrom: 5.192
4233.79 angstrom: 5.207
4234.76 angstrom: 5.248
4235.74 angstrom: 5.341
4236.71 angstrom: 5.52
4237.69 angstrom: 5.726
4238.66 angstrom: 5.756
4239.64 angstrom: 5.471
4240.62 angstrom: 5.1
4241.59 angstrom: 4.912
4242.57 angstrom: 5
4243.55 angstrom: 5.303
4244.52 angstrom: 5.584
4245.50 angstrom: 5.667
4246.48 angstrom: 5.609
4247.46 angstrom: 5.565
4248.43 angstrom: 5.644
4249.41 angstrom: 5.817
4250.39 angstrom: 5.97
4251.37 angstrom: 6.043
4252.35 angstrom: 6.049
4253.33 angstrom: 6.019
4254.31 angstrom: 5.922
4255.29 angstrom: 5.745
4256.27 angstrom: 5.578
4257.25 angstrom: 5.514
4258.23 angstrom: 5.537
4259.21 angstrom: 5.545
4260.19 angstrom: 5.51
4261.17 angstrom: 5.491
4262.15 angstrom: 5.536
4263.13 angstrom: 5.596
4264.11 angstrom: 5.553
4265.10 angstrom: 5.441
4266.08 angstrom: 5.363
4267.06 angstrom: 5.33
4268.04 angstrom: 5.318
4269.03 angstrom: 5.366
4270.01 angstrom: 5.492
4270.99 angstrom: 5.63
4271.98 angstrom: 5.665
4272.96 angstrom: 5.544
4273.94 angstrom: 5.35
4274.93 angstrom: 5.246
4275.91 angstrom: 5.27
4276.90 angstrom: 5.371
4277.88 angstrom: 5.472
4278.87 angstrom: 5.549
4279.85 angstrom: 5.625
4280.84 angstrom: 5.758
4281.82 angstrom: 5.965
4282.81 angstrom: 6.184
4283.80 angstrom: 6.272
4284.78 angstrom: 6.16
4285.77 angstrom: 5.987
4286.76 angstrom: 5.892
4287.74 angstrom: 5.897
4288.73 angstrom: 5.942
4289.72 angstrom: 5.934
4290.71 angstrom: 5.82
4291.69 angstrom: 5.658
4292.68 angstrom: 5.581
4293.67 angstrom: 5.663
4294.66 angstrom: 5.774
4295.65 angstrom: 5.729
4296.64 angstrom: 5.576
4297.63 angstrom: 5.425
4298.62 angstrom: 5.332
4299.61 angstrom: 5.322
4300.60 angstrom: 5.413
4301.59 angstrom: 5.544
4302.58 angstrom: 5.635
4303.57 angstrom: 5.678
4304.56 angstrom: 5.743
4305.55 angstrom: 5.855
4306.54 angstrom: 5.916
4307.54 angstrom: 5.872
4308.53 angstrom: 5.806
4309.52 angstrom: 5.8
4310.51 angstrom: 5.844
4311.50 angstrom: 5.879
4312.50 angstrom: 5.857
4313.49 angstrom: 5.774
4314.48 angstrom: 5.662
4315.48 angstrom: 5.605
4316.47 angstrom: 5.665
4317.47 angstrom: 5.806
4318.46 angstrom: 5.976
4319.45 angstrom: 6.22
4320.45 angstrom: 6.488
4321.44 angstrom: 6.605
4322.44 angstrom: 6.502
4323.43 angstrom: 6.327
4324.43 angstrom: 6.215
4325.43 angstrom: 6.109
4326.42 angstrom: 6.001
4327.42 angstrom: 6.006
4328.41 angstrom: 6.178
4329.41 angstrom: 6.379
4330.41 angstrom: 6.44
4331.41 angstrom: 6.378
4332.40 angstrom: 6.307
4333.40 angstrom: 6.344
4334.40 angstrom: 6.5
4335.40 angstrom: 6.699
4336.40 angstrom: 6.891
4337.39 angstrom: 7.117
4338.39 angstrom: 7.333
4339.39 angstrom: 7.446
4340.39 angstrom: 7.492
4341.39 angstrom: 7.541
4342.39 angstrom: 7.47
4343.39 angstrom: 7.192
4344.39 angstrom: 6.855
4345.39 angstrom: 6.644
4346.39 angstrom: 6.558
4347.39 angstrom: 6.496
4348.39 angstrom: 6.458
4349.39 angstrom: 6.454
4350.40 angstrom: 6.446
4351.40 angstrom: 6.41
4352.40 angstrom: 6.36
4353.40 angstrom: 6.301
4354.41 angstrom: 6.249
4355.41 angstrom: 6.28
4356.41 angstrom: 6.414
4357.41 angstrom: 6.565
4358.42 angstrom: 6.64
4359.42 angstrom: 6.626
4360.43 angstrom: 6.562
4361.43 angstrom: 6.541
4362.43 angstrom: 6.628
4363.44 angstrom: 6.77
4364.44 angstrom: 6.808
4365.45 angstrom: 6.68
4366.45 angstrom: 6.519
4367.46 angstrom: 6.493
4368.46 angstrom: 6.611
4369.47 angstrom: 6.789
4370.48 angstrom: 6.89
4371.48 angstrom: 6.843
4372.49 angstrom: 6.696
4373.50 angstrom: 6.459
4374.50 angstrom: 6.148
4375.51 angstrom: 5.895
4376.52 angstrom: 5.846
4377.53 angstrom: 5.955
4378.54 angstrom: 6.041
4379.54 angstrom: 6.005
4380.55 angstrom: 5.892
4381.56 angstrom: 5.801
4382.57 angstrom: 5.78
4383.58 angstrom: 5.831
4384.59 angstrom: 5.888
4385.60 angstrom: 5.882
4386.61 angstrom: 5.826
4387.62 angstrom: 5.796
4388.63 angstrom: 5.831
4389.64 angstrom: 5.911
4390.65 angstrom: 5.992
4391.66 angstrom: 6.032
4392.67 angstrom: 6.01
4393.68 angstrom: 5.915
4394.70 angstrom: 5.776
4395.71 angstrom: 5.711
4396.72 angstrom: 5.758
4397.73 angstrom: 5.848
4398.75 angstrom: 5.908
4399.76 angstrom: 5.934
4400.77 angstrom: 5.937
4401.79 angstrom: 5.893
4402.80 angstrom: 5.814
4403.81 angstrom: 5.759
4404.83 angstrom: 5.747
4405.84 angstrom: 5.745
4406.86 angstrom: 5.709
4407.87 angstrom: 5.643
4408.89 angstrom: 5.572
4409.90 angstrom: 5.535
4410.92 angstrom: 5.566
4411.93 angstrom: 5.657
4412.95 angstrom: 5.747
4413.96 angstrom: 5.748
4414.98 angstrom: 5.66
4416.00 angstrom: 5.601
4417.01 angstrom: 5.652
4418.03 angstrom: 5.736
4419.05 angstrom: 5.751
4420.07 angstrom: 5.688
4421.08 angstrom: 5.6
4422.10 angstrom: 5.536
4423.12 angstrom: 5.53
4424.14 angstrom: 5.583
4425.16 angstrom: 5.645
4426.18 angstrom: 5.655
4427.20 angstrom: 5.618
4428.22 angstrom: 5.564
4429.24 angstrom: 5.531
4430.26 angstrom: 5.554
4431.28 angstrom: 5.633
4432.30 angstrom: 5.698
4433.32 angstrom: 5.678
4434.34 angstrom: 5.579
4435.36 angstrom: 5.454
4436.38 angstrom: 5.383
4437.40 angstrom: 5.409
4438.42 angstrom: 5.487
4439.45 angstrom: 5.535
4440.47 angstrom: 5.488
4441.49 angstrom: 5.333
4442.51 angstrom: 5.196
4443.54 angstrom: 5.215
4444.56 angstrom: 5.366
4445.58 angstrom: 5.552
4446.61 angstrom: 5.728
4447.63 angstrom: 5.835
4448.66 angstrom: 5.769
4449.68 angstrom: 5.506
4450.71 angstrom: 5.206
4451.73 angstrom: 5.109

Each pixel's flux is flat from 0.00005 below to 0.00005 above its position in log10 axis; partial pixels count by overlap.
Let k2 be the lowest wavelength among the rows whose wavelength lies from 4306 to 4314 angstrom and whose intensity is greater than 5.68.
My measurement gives 4306.54 angstrom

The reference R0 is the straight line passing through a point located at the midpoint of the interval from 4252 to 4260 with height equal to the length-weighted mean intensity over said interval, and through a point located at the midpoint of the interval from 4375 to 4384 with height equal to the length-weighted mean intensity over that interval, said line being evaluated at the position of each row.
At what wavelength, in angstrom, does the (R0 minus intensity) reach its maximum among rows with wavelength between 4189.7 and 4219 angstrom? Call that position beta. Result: 4212.39 angstrom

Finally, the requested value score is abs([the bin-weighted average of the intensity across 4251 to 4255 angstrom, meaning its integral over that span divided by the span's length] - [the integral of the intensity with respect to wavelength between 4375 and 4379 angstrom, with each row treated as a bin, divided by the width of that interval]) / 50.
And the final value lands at 0.001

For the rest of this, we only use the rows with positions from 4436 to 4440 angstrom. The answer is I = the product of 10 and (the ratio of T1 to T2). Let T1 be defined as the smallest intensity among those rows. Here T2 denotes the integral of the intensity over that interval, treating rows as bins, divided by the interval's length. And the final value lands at 9.87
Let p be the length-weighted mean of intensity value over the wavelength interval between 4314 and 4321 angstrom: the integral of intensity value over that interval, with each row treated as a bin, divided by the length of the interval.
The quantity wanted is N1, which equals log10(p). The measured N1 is 0.773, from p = 5.9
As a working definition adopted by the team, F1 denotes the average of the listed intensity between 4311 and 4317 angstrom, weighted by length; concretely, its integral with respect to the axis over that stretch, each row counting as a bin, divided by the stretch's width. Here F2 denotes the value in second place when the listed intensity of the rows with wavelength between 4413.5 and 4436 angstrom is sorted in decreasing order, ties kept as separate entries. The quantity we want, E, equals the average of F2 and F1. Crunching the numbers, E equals 5.7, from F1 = 5.7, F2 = 5.748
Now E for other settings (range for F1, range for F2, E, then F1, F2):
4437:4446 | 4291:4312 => 5.6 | 5.4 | 5.879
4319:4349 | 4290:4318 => 6.3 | 6.6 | 5.879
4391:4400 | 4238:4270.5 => 6.0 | 5.9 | 6.043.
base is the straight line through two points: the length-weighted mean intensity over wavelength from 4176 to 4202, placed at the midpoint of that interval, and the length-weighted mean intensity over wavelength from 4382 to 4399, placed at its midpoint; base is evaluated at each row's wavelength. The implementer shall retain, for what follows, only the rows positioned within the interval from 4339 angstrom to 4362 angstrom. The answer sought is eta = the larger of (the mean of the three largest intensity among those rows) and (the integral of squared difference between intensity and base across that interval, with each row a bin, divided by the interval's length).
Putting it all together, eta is 7.5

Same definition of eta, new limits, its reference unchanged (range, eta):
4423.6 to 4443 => 5.7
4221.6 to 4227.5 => 5.4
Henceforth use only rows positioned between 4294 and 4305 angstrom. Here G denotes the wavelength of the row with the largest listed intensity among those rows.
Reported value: 4294.66 angstrom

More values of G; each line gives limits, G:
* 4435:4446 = 4445.58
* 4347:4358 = 4357.41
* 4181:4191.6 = 4183.39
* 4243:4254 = 4252.35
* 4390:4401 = 4391.66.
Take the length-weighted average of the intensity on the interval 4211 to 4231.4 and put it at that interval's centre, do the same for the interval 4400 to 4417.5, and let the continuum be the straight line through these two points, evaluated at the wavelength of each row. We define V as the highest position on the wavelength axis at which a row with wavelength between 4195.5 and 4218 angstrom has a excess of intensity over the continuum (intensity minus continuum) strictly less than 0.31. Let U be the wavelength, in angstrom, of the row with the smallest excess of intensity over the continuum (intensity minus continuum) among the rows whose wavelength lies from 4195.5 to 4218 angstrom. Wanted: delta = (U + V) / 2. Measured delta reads 4214.8 angstrom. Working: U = 4212.39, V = 4217.25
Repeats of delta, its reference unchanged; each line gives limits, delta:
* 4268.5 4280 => 4277.4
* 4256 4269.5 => 4268.5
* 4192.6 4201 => 4199.8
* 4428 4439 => 4437.4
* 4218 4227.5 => 4227.0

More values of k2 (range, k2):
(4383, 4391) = 4383.58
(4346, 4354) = 4346.39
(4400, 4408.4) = 4400.77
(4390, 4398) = 4390.65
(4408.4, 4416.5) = 4412.95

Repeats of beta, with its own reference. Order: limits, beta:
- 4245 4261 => 4260.19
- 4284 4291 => 4290.71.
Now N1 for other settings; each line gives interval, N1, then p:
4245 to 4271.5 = 0.750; 5.6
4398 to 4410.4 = 0.761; 5.8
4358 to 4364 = 0.822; 6.6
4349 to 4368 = 0.814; 6.5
